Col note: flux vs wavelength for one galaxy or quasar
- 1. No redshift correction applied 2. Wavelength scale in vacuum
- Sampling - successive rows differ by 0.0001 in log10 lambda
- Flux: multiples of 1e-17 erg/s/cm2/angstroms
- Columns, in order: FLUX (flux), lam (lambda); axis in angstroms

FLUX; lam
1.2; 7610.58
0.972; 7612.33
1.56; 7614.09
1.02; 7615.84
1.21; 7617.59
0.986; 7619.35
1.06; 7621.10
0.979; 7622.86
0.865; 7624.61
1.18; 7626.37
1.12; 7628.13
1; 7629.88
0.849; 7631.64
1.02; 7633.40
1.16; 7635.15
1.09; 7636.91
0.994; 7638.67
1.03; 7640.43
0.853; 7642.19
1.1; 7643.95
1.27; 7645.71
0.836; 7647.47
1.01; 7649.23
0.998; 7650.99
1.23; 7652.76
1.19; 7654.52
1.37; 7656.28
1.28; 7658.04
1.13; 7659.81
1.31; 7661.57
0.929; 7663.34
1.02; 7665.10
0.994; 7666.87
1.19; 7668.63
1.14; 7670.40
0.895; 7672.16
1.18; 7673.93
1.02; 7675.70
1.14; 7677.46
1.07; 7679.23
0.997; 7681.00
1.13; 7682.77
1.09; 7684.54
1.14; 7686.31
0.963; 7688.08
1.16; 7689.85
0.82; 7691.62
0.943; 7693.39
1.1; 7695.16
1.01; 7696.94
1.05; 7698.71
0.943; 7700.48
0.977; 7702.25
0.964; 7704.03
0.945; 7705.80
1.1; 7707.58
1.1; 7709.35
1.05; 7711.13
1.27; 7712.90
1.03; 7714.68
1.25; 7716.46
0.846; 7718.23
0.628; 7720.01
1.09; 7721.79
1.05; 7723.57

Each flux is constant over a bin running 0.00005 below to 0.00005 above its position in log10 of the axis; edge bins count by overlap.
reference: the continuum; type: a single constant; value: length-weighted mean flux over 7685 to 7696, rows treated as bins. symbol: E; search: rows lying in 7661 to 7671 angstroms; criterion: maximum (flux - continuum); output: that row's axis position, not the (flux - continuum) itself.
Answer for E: 7661.57 angstroms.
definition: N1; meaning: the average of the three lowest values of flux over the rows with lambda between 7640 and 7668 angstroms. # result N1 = 0.873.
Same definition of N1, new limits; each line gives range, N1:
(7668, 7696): 0.886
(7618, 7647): 0.856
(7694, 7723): 0.806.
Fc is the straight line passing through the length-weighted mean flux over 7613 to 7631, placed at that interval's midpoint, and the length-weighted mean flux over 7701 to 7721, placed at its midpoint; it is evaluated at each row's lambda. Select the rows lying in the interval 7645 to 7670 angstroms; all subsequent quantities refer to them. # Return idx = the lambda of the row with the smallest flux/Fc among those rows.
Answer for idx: 7647.47 angstroms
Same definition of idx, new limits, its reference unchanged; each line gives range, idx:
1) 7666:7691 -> 7672.16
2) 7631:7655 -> 7647.47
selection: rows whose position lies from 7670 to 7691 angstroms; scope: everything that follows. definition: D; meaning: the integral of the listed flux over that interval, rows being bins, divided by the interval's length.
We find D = 1.073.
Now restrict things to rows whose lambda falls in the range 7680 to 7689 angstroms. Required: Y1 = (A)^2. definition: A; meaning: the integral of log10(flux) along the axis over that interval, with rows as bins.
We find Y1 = 0.055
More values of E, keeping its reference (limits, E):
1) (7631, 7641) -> 7635.15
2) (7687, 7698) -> 7689.85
